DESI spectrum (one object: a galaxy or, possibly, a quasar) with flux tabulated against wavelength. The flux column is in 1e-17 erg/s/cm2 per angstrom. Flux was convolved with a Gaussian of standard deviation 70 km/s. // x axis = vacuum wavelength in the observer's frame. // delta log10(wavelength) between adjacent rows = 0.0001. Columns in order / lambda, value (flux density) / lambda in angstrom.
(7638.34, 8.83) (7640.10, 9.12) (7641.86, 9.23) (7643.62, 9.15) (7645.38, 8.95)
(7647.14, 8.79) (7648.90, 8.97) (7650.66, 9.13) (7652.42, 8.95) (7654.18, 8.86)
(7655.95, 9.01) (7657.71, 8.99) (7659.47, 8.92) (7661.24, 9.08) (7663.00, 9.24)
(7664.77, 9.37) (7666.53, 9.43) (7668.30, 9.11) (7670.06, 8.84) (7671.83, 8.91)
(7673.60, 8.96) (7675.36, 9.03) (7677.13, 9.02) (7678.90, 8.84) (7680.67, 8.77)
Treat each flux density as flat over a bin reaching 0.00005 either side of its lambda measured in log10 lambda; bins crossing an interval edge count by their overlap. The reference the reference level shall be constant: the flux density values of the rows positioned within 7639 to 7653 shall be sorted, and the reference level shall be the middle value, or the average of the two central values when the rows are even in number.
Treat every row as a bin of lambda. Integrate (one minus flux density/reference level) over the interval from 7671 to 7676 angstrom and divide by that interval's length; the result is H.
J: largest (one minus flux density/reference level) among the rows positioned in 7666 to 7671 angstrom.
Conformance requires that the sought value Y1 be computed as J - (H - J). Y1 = 0.036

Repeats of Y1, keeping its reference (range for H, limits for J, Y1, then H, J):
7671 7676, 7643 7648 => 0.047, 0.009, 0.028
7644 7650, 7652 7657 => 0.028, 0.012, 0.020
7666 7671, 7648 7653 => 0.027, -0.006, 0.011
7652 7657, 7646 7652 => 0.045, 0.012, 0.028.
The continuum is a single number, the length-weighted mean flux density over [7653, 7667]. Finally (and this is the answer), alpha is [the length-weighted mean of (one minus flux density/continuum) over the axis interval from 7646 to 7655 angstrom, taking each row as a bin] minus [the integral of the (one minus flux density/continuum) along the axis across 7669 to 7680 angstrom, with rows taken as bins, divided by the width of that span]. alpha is -0.001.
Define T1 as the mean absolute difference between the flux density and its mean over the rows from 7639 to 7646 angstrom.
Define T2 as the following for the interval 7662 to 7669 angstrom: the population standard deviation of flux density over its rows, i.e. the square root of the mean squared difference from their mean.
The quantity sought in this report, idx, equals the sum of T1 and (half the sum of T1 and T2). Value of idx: 0.184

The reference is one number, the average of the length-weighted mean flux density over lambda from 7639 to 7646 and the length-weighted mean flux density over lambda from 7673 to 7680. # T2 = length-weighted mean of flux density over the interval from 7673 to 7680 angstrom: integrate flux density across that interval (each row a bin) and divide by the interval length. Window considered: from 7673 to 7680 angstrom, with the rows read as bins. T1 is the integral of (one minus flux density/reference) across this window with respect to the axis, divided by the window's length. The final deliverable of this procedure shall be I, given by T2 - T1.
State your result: 8.95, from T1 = 0.008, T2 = 8.96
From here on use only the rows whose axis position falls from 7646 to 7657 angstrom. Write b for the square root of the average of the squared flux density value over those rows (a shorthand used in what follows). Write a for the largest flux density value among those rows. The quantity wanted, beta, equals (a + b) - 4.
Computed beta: 14.1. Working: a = 9.13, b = 8.95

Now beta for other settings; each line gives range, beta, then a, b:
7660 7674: 14.5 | 9.43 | 9.12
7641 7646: 14.3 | 9.23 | 9.11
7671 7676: 14.0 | 9.03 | 8.97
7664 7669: 14.7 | 9.43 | 9.30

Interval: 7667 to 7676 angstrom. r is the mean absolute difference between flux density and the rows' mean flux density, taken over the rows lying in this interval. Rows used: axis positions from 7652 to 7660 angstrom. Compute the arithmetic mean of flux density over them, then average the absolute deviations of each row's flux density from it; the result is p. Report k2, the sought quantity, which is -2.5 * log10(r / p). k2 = -0.6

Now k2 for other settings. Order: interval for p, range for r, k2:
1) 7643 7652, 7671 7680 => 0.7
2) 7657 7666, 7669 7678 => 1.0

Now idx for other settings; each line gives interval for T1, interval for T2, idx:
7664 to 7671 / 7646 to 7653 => 0.379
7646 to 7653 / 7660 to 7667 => 0.202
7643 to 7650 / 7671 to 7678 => 0.167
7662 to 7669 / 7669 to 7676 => 0.203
